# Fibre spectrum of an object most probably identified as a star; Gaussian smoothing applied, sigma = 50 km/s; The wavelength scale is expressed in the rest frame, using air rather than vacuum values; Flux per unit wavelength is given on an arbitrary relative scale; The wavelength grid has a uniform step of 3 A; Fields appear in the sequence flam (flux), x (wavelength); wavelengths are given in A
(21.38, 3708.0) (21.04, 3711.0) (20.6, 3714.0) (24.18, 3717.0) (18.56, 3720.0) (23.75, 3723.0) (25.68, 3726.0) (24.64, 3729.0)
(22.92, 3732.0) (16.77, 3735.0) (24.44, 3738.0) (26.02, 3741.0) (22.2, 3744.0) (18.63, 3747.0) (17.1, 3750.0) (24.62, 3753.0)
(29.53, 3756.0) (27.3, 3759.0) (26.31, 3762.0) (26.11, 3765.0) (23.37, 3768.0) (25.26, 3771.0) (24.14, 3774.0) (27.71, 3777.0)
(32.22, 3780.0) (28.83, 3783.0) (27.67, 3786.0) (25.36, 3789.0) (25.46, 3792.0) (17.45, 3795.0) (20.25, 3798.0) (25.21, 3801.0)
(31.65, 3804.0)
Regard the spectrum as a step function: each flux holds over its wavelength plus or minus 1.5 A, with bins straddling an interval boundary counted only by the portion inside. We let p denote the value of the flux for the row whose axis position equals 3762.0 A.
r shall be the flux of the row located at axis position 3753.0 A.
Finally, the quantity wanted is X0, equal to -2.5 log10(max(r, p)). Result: -3.55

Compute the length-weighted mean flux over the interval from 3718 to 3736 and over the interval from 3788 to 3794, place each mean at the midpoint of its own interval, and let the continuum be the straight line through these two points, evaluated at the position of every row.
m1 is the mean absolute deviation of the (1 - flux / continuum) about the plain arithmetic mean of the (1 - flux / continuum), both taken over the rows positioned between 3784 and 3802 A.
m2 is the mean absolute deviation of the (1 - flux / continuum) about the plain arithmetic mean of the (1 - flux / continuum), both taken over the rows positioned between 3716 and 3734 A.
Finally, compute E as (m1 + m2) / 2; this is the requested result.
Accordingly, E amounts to 0.104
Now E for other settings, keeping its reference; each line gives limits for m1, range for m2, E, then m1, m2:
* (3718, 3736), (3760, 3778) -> 0.092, 0.13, 0.05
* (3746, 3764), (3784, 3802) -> 0.148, 0.17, 0.13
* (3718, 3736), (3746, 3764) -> 0.149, 0.13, 0.17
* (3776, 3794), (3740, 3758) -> 0.118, 0.08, 0.16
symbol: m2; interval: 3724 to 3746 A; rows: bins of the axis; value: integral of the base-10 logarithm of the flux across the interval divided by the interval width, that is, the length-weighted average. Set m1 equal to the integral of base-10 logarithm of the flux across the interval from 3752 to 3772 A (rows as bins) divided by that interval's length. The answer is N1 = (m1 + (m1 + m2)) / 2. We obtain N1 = 2.10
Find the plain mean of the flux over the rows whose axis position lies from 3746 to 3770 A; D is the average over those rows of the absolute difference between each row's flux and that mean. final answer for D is 3.3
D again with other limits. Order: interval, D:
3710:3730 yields 2.2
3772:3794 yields 2.0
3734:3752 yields 3.4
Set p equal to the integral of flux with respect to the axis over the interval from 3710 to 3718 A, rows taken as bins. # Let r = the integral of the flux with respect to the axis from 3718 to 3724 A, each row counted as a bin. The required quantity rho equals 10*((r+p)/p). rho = 17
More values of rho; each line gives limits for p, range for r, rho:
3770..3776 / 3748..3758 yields 26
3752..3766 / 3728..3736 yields 15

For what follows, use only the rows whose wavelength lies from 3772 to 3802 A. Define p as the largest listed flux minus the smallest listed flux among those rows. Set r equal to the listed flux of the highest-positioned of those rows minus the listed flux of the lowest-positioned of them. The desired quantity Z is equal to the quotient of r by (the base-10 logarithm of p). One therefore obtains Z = 1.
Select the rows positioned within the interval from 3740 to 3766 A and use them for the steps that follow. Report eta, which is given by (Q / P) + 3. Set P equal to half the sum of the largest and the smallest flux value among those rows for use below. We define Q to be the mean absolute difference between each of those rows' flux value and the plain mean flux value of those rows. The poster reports 3.14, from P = 23.3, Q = 3.26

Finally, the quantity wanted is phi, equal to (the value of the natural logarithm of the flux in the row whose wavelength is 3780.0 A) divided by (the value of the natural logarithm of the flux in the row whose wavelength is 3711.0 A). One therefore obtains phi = 1.14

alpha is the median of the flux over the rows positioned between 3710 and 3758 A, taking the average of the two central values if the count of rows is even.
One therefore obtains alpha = 23.3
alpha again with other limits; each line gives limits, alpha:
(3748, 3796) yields 25.8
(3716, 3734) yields 24.0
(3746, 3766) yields 26.1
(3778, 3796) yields 26.6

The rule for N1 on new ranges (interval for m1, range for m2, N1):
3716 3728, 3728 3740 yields 2.03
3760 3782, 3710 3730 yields 2.10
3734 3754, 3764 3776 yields 2.02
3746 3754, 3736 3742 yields 1.99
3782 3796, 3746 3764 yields 2.08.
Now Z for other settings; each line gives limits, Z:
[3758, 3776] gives -5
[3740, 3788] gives 1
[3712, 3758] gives 8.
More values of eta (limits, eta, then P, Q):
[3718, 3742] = 3.12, 21.4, 2.59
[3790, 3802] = 3.15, 21.5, 3.24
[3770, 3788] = 3.07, 28.2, 1.96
